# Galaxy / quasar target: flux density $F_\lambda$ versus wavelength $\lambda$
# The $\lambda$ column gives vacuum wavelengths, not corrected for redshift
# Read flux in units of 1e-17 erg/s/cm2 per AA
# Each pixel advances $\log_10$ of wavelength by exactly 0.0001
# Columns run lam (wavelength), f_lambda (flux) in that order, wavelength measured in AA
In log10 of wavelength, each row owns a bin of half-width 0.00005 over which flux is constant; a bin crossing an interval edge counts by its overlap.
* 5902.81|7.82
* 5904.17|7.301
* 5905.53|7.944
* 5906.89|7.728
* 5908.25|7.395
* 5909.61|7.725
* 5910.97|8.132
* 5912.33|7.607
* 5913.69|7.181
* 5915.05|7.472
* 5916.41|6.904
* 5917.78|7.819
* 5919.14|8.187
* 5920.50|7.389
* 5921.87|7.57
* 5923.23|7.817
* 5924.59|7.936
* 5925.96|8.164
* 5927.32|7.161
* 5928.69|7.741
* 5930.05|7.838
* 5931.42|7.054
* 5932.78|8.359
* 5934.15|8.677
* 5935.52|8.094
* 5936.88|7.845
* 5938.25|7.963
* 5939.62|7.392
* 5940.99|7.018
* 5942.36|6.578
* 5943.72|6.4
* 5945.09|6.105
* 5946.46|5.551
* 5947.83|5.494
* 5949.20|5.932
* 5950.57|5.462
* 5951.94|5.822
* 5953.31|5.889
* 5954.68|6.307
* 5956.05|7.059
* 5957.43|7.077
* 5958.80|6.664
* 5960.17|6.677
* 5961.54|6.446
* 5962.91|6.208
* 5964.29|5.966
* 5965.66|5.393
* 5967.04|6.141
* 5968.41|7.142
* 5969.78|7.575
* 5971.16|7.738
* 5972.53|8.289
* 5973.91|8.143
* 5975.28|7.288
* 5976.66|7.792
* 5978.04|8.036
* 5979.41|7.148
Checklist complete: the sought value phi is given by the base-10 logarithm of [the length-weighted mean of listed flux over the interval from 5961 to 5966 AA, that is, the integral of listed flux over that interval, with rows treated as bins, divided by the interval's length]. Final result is 0.780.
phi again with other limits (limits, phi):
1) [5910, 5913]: 0.896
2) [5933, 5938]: 0.913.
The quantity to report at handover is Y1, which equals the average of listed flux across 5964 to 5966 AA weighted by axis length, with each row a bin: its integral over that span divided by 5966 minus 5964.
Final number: 5.7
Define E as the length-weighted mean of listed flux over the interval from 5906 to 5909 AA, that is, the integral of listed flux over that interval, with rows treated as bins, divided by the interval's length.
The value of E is 7.6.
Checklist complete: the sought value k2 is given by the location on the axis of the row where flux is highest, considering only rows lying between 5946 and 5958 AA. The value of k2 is 5957.43 AA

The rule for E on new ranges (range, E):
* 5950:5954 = 5.7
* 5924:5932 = 7.6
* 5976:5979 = 7.9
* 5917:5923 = 7.7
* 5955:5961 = 6.8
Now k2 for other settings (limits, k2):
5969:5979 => 5972.53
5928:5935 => 5934.15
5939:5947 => 5939.62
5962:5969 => 5968.41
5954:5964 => 5957.43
